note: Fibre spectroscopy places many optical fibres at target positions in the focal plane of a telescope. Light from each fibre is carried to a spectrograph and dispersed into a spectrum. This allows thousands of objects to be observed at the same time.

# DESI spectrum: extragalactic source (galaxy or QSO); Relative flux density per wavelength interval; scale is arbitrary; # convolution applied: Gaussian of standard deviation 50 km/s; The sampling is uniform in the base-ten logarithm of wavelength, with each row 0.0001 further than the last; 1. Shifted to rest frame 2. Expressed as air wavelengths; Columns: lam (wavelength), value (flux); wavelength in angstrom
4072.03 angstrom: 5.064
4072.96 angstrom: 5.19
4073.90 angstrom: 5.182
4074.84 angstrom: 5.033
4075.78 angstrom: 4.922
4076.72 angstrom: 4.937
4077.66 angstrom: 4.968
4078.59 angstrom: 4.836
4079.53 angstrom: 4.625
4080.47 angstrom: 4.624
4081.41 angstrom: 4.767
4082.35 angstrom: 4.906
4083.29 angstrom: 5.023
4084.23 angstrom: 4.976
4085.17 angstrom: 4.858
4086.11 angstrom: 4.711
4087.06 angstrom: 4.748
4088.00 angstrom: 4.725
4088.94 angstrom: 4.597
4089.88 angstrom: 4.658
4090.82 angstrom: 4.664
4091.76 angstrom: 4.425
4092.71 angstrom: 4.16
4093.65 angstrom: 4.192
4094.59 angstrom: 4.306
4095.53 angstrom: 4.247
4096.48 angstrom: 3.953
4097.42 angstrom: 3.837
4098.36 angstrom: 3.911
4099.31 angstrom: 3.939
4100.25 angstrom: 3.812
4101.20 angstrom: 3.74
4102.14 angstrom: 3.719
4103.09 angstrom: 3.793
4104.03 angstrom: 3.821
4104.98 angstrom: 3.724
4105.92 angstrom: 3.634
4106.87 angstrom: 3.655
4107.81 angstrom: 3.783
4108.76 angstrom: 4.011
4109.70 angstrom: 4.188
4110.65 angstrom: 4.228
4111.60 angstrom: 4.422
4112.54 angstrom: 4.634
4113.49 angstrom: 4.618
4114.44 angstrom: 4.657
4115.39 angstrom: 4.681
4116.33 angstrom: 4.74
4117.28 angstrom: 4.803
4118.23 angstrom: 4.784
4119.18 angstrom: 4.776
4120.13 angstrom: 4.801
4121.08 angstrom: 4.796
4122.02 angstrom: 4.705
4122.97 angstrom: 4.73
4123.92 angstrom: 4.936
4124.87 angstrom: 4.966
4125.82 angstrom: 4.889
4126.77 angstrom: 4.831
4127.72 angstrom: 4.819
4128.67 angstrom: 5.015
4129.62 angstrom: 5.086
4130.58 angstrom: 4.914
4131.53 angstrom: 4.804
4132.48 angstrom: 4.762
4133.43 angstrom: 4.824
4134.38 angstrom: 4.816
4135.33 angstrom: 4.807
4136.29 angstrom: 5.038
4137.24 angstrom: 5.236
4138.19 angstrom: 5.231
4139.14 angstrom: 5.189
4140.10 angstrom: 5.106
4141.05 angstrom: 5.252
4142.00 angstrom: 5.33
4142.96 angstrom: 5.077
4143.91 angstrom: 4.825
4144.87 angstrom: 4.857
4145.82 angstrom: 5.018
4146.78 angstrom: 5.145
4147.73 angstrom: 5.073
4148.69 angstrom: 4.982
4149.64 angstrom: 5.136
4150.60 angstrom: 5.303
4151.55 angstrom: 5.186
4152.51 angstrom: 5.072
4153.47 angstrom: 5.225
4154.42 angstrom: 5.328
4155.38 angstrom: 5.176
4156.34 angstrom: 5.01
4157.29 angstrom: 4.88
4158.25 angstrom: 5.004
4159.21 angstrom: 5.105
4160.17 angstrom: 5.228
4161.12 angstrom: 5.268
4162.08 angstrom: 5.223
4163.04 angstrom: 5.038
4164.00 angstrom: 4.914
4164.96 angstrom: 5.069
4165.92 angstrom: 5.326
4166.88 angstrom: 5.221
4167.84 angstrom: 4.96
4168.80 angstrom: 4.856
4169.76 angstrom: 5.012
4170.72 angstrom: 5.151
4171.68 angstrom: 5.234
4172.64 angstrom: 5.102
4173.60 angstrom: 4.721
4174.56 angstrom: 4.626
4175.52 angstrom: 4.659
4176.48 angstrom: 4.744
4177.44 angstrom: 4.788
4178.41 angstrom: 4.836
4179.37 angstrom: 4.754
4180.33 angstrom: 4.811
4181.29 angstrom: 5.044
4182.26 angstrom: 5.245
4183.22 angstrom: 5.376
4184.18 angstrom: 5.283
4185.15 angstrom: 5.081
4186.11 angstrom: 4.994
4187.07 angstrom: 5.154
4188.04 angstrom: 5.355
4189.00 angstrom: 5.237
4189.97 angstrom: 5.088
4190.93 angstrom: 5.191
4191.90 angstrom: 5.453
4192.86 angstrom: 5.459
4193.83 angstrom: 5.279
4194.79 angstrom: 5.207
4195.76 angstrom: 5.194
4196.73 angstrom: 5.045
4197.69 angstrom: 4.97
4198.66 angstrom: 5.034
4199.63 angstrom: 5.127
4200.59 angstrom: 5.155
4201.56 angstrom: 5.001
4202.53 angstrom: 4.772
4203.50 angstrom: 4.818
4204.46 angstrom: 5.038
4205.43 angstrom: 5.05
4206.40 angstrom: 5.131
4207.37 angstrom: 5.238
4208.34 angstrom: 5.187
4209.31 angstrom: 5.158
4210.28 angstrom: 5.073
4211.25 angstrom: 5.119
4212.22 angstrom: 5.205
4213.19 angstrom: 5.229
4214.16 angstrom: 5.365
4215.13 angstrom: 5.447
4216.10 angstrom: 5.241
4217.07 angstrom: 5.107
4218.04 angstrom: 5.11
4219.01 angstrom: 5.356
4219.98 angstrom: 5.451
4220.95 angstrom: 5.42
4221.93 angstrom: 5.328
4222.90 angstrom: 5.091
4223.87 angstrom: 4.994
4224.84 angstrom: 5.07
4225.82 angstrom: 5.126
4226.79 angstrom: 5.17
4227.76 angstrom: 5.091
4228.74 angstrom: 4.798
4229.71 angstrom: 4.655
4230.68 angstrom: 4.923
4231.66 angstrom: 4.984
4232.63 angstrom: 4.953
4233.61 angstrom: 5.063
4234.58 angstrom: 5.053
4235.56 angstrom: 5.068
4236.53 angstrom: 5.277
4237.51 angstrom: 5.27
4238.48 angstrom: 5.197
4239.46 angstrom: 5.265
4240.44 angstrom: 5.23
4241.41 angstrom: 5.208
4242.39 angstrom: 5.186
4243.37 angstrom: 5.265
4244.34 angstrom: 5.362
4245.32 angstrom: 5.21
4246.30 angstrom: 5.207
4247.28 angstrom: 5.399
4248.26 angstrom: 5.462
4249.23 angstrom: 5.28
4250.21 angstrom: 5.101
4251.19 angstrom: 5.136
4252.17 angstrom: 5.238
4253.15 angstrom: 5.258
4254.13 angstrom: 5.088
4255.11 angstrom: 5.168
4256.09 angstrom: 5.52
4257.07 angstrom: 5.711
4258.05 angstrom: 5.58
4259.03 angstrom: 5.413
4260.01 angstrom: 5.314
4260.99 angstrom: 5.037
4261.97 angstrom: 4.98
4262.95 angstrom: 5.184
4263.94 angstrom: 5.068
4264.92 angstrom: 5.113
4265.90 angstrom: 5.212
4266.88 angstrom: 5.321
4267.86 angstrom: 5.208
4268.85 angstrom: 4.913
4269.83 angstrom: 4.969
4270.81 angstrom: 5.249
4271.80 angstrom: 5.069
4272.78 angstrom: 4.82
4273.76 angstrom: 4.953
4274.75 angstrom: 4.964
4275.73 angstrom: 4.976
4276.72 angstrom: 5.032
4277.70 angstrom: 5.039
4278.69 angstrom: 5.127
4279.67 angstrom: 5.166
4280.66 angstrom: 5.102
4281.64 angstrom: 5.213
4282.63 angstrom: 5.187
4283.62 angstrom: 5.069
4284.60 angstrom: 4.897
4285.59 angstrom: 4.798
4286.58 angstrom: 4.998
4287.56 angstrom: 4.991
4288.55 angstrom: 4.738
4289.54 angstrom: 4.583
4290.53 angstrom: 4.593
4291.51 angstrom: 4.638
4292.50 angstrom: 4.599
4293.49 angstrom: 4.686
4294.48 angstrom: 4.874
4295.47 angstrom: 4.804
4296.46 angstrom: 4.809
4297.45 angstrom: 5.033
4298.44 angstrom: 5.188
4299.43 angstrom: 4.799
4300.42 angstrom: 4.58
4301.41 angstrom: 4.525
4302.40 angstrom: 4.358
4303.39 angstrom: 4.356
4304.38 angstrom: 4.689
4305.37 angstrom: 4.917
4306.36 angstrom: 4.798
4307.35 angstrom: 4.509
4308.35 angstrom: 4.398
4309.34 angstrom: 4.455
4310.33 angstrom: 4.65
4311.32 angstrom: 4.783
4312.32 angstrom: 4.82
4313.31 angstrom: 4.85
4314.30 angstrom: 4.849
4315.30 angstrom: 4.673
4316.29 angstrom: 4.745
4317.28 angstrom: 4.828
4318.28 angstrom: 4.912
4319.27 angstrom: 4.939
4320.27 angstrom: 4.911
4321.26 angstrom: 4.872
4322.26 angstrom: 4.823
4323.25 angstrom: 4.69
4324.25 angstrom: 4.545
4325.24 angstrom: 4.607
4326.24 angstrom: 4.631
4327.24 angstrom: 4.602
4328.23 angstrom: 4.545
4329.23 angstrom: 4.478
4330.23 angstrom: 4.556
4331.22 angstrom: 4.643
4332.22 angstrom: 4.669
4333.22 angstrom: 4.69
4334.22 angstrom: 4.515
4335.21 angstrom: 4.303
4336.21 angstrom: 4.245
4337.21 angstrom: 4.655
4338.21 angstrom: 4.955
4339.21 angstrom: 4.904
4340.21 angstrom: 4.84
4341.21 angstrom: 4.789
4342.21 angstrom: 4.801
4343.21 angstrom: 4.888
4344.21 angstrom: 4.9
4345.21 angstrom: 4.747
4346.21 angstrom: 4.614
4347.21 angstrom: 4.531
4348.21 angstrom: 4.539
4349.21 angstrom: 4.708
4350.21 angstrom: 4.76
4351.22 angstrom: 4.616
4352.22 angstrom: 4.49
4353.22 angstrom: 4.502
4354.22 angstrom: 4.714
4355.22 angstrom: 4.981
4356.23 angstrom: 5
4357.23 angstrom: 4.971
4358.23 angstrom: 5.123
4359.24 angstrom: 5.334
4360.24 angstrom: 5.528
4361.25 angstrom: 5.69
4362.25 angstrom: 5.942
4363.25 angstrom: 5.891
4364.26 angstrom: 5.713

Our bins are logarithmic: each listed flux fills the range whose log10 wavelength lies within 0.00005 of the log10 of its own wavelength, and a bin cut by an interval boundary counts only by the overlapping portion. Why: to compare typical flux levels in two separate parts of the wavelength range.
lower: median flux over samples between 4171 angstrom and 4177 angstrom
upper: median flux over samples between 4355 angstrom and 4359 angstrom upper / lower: 1.05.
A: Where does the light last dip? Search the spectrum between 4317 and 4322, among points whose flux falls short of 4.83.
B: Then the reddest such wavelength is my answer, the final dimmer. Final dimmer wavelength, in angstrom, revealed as 4317.28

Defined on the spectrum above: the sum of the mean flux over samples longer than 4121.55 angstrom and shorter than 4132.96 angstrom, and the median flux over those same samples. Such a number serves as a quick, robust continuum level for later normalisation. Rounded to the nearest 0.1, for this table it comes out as 9.7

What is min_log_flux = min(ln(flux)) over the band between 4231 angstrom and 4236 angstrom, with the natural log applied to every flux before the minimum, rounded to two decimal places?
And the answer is 1.60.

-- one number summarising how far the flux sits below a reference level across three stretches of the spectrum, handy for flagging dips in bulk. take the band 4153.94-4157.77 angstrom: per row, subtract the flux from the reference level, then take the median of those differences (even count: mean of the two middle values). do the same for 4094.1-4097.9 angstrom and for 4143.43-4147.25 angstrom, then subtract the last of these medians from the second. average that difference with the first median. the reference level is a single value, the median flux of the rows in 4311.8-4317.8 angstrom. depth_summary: 0.28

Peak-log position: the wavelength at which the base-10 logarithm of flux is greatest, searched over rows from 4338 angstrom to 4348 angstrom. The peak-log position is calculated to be 4338.21 angstrom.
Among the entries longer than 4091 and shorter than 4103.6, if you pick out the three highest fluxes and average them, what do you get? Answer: 4.3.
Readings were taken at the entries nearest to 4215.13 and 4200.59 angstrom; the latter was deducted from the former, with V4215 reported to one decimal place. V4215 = 0.3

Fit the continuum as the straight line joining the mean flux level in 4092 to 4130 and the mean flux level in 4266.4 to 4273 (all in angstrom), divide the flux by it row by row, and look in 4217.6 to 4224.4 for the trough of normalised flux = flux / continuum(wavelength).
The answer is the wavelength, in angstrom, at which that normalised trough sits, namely 4223.87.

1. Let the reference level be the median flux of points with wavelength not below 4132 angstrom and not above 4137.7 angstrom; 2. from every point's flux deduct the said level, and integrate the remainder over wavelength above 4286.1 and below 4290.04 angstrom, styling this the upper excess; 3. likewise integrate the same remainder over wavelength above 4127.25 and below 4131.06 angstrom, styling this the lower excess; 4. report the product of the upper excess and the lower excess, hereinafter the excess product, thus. 0.0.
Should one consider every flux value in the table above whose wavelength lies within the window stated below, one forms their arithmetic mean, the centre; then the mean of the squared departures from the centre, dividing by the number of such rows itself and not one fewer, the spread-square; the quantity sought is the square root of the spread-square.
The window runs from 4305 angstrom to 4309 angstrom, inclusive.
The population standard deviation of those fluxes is 0.21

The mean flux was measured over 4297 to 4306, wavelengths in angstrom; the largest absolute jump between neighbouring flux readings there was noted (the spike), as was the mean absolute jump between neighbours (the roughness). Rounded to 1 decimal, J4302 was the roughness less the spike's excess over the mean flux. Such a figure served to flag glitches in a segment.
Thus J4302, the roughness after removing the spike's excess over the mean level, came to 4.5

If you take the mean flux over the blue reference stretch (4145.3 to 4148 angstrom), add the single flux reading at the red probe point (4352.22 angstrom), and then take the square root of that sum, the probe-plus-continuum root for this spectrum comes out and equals 3.09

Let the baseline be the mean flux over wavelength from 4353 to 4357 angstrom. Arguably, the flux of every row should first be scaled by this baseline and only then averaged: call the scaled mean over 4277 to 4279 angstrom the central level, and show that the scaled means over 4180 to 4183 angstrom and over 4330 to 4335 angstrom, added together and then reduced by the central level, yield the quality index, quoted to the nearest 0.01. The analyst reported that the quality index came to 0.95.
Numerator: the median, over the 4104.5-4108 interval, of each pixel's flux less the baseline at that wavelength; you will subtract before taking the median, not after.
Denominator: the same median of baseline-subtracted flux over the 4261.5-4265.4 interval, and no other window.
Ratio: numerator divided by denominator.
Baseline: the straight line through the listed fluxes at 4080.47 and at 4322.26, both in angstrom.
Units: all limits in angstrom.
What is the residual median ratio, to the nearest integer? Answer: -3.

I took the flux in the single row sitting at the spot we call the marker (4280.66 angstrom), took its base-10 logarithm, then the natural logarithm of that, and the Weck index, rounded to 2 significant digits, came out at -0.35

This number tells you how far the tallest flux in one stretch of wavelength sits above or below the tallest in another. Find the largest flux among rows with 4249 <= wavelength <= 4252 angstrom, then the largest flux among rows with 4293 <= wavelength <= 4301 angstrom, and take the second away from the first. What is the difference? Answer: 0.09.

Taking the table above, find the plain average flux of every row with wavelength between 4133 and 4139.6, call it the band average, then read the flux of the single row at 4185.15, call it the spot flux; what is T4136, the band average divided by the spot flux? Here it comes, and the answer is 0.99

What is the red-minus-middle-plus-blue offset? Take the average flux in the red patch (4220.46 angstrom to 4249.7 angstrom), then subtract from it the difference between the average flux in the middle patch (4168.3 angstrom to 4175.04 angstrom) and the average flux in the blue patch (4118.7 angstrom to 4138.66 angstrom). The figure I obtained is 5.09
